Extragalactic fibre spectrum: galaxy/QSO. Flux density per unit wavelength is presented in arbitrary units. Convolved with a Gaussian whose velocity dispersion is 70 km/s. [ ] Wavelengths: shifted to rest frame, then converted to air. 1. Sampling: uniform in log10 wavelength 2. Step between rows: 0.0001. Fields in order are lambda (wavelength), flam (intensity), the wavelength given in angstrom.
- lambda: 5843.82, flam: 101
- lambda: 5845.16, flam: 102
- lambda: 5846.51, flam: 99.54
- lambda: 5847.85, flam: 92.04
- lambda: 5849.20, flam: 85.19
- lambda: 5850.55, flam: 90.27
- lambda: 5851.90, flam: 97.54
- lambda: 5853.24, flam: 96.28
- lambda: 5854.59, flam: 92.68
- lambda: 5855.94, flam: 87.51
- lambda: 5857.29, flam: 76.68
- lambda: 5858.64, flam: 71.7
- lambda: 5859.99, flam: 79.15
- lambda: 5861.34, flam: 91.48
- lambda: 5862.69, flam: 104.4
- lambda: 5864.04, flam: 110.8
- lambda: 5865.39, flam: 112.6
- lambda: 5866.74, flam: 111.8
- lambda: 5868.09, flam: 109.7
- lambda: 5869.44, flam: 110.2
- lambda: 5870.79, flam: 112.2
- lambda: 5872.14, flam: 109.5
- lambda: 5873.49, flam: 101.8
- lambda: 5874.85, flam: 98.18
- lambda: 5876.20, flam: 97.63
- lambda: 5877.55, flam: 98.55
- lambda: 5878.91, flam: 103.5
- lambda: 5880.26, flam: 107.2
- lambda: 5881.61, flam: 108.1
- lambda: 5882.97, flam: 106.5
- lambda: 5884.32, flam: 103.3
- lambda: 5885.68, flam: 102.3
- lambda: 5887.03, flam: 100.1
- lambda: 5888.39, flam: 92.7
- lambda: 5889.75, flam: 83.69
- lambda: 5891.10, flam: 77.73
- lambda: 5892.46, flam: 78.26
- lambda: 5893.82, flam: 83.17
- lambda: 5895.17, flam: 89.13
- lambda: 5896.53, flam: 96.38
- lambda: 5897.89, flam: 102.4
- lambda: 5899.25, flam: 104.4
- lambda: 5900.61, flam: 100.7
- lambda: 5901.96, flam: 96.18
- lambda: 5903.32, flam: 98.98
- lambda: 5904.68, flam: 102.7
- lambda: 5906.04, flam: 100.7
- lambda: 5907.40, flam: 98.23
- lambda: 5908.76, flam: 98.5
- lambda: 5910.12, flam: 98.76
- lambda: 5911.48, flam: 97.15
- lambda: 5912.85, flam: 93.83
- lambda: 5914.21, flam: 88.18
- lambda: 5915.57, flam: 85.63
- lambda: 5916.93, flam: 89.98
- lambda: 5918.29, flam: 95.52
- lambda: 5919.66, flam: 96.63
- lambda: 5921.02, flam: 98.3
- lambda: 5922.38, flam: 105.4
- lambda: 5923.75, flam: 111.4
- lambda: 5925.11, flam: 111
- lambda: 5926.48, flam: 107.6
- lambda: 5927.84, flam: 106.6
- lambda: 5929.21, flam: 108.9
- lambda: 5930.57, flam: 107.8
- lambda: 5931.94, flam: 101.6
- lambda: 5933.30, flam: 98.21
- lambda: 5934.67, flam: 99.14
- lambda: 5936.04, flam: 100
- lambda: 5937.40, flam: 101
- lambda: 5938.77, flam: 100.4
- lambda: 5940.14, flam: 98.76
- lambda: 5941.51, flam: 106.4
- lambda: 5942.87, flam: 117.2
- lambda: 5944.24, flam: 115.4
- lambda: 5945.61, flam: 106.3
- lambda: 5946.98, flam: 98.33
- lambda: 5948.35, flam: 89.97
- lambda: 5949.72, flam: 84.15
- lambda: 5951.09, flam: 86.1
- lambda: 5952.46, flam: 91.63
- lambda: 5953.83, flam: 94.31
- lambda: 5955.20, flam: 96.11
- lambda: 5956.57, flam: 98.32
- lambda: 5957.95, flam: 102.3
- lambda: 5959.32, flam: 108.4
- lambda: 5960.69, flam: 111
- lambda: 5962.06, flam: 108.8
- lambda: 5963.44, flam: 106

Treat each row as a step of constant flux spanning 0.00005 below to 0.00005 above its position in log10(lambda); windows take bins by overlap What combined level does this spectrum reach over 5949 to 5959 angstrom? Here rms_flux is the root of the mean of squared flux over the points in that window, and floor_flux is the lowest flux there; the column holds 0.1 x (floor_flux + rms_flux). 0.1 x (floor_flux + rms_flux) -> 17.8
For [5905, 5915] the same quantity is 18.5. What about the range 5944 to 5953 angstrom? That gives 18.1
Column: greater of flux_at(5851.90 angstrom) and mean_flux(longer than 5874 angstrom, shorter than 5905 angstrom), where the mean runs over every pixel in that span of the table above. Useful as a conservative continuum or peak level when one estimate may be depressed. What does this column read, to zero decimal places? 98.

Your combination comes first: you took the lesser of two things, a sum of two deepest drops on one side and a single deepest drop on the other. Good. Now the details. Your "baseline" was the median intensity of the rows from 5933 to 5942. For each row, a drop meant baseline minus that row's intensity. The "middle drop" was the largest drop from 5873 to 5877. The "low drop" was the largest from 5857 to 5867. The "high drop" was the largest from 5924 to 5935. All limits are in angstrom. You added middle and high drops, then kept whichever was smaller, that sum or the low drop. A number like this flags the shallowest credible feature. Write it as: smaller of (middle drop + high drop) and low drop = 4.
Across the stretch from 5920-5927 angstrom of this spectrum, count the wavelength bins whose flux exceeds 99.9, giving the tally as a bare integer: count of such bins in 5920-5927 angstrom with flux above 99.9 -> 4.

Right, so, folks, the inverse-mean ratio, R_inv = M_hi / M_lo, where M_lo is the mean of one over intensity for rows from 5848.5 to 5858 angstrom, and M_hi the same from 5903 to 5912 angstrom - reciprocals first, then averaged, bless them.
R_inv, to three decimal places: 0.896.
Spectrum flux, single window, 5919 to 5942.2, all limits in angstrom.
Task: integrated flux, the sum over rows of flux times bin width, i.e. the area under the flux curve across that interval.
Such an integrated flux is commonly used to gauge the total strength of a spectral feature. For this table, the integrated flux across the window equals 2402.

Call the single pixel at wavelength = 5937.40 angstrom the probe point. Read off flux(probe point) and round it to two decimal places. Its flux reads 101.00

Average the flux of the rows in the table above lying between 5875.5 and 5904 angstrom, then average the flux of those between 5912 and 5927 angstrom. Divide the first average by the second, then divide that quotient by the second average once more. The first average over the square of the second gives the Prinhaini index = 0.0100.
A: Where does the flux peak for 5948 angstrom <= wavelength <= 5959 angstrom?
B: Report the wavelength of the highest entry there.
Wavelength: 5957.95 angstrom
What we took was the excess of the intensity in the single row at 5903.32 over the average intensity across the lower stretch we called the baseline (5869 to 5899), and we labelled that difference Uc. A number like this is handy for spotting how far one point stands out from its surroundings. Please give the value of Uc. 0.7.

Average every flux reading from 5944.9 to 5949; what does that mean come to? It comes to 98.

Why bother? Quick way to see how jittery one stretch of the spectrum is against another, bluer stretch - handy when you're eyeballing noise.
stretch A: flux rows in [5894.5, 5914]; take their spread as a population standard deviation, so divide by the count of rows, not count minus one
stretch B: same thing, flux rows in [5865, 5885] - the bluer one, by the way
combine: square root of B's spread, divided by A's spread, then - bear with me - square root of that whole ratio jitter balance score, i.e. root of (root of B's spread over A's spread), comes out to 0.77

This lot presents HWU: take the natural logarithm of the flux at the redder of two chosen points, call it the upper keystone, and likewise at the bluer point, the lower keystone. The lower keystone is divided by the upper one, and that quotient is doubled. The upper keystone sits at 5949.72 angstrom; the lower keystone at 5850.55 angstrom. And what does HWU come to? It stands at 2.03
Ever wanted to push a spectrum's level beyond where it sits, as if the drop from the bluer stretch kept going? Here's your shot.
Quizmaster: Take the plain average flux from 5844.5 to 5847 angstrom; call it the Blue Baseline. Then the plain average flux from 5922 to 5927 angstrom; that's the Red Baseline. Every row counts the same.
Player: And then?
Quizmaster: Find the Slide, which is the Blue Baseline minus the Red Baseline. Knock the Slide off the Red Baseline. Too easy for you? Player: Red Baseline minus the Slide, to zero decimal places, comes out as 117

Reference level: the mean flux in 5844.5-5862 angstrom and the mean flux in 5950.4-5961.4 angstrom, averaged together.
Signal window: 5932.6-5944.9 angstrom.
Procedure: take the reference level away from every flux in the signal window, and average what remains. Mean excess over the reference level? 10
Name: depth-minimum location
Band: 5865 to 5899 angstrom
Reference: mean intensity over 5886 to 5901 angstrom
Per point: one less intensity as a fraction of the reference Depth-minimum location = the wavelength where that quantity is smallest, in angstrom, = 5865.39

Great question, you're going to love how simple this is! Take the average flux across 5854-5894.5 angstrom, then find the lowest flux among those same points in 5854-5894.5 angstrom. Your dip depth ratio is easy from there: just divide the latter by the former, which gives 0.736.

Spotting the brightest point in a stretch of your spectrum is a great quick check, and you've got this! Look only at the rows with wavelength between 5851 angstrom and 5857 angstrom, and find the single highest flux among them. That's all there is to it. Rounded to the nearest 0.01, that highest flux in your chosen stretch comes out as 97.54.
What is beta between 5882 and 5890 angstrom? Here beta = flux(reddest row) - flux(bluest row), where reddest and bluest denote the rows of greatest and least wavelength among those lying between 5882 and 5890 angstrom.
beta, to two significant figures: -23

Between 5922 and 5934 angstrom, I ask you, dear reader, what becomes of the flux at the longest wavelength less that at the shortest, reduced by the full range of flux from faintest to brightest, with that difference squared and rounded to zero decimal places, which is 415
